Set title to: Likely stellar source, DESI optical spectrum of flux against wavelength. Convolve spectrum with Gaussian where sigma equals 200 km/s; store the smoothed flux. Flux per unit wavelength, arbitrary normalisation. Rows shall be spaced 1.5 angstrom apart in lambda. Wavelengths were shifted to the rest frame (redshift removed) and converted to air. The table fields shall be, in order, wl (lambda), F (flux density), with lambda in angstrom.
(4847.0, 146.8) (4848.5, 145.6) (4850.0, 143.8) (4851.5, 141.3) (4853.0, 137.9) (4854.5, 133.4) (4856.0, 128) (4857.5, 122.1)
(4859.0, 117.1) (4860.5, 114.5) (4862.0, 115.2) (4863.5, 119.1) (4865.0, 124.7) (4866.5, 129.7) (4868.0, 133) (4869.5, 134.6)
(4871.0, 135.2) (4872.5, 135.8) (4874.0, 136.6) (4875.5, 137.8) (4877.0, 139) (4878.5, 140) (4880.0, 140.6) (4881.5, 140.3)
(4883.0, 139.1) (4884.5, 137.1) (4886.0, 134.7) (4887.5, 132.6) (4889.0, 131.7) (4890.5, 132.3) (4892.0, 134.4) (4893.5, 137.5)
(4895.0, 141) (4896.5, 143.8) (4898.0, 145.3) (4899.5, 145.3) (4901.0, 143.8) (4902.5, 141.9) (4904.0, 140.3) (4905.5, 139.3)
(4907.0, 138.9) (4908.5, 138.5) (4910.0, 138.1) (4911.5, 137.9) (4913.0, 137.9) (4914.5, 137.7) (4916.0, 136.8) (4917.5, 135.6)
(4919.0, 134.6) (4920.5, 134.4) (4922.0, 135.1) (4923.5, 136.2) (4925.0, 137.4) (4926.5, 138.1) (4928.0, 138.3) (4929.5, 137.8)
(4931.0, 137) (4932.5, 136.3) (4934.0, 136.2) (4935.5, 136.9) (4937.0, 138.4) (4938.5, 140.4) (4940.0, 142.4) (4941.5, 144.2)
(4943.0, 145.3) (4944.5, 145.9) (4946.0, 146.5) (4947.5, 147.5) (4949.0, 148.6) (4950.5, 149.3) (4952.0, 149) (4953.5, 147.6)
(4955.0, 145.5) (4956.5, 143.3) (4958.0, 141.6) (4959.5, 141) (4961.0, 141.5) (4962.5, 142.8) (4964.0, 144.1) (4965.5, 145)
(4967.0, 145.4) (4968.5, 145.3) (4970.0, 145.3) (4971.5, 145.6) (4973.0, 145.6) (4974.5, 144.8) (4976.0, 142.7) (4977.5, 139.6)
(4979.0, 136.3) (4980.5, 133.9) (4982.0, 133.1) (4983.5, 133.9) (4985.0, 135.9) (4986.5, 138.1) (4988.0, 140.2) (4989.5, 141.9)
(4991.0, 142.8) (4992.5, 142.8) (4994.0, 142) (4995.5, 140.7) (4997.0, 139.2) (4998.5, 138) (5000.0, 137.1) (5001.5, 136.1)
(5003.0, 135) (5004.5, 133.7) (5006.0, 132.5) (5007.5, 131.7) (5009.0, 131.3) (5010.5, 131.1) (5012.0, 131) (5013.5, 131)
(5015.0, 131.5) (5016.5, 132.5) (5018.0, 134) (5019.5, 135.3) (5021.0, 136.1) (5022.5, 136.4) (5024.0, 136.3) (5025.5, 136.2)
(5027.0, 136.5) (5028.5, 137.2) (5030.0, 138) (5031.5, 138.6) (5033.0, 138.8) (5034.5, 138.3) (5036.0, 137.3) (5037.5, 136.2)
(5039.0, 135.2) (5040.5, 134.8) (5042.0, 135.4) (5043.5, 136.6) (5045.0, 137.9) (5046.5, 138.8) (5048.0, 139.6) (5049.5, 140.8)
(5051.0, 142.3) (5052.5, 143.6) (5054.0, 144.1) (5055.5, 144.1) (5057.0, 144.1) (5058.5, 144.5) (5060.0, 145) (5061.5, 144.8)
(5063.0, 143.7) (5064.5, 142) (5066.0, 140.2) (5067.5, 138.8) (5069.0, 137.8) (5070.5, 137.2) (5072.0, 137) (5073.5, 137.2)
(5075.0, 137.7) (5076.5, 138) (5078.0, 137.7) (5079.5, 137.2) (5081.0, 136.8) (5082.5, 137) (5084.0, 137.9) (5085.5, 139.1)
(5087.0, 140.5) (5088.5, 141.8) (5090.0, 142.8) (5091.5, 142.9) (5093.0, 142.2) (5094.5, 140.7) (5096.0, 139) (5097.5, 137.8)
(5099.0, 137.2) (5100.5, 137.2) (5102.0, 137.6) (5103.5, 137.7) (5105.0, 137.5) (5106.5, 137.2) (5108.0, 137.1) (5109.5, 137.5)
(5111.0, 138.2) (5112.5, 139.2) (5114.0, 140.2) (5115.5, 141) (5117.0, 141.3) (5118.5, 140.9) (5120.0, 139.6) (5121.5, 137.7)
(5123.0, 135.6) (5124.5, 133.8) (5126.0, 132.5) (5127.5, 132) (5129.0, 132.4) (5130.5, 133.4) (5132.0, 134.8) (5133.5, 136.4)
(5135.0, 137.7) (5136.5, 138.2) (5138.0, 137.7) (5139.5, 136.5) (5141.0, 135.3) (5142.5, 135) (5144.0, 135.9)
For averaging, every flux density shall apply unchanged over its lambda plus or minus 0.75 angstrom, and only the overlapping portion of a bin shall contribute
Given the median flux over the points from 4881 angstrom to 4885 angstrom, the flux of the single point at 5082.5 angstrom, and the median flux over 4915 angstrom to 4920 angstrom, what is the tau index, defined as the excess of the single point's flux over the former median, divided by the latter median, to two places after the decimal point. -0.02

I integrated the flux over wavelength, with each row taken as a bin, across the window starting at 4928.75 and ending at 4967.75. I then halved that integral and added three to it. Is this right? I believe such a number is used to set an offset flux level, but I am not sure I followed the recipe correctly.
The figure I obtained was 2793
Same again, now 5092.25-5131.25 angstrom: 2685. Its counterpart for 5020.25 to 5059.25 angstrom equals 2709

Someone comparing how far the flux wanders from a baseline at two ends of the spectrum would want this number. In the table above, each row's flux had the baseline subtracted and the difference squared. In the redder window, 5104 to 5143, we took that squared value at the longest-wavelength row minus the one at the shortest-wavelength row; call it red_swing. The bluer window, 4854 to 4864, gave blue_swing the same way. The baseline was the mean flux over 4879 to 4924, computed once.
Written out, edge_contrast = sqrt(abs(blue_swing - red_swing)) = 18.2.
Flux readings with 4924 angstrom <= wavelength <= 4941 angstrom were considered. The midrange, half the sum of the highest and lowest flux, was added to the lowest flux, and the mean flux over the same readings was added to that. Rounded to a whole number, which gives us 414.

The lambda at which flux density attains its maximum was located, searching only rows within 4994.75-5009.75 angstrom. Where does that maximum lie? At 4995.5 angstrom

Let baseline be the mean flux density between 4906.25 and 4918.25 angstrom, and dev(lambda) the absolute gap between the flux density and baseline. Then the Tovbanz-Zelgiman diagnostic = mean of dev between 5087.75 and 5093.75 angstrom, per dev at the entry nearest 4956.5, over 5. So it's 0.17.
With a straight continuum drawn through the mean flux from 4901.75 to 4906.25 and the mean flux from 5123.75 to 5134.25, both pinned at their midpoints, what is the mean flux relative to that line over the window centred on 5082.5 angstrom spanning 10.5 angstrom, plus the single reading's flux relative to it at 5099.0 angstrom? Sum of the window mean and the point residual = 5.7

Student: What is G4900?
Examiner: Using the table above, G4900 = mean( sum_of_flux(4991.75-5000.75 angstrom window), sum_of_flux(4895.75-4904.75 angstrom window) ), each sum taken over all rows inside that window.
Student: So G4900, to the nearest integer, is 850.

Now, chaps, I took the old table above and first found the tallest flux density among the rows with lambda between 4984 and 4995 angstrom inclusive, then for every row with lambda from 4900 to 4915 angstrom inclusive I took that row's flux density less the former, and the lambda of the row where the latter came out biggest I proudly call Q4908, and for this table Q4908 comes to 4901.0 angstrom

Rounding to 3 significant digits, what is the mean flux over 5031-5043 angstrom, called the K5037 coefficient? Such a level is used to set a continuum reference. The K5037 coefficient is 137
